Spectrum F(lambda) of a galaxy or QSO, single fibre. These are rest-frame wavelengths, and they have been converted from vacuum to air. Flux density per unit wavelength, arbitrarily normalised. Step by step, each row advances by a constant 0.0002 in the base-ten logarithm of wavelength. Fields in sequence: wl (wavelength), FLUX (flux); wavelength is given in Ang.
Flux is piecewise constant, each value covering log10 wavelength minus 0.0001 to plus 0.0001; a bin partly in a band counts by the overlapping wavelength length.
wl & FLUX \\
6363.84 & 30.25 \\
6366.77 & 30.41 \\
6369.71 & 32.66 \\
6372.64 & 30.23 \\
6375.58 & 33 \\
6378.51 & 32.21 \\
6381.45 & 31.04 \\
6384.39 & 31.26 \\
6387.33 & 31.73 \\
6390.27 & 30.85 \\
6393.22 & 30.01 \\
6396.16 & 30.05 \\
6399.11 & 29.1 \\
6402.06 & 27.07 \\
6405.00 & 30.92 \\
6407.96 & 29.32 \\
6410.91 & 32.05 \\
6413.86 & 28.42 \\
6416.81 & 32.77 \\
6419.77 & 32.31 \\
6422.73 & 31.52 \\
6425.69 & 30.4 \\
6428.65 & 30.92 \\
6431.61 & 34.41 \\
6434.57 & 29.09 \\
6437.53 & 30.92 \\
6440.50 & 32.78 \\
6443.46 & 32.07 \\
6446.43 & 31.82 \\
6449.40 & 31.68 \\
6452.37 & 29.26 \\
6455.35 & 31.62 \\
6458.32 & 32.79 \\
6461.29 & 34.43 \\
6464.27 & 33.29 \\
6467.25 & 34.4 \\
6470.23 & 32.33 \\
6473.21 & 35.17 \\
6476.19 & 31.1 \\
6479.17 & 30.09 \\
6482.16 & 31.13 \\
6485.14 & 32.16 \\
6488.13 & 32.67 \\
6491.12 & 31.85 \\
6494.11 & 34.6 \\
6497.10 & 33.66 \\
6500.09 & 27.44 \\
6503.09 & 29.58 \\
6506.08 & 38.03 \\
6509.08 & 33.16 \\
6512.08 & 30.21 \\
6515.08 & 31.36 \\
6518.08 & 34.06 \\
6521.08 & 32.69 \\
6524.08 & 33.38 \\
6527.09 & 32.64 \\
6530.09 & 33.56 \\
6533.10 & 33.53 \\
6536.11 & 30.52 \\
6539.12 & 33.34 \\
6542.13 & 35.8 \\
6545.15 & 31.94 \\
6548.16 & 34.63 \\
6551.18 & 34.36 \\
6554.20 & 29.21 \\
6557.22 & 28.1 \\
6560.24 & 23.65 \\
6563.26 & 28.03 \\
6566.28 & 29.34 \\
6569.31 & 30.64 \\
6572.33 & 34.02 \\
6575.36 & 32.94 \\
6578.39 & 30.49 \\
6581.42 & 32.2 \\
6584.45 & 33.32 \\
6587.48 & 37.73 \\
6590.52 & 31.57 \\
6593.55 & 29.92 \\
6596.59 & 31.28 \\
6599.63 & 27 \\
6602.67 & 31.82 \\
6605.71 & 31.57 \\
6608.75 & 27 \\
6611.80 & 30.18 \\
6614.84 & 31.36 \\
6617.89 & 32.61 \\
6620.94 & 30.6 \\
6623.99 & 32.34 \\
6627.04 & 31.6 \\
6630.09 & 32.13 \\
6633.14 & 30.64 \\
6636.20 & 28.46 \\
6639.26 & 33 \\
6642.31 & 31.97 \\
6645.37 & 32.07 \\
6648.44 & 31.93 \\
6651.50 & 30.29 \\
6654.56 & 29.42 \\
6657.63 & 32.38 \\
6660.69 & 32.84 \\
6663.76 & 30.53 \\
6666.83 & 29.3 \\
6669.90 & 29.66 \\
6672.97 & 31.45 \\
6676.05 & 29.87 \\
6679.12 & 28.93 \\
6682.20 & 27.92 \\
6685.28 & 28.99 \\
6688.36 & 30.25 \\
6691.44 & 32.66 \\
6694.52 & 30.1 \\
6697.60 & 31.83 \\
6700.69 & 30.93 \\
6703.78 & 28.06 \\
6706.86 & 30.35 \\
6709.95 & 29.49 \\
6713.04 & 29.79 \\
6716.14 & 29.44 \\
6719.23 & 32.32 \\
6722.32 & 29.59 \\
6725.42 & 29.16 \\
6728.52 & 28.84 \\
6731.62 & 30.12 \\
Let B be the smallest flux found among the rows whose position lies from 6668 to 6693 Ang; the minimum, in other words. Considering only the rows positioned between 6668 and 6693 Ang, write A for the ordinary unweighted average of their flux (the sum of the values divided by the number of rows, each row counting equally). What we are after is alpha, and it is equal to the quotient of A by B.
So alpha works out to 1.07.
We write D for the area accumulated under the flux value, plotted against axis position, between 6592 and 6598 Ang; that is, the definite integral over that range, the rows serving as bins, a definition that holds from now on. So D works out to 184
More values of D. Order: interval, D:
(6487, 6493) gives 194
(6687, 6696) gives 279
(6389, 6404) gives 442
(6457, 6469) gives 404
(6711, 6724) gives 393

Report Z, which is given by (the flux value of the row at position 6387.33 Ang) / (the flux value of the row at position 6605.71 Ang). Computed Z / 1.01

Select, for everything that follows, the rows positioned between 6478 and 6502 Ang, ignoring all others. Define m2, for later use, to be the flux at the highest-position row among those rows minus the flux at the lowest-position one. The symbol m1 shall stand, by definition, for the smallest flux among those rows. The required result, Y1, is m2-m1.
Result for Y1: -30.1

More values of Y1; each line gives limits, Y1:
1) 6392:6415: -28.7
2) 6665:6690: -27.0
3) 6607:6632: -21.9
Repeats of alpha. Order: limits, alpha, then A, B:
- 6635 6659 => 1.10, 31.2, 28.46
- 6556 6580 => 1.25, 29.7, 23.65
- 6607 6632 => 1.15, 31.0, 27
